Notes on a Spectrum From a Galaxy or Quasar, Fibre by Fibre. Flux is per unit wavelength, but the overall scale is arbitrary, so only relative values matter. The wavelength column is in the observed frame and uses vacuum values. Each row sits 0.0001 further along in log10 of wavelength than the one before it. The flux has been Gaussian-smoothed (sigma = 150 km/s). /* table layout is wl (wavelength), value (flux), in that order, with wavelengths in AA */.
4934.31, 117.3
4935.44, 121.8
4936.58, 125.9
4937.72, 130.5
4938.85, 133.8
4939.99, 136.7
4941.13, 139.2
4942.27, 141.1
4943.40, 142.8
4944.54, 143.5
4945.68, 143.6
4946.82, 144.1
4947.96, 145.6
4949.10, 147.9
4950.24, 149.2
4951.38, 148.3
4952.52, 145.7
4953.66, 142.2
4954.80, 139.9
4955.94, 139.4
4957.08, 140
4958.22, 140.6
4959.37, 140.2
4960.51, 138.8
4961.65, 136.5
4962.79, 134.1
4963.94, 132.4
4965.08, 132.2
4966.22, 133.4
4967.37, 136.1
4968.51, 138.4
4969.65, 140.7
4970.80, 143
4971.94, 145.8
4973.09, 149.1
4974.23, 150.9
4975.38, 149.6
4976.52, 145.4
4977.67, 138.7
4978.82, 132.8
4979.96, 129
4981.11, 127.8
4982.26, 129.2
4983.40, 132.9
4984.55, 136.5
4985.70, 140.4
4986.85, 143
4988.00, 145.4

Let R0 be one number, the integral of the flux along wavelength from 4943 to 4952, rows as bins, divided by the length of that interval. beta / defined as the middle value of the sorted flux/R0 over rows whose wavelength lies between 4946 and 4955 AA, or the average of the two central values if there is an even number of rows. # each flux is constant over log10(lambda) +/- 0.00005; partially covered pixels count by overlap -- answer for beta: 1.000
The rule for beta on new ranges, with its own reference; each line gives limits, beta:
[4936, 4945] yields 0.948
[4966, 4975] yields 0.974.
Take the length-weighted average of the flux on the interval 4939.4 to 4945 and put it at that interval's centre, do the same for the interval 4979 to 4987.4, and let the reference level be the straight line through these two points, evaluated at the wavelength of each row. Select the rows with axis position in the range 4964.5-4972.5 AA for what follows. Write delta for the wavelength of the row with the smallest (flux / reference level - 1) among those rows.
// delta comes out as 4965.08 AA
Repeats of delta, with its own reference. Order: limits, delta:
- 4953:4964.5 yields 4963.94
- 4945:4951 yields 4945.68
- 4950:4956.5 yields 4955.94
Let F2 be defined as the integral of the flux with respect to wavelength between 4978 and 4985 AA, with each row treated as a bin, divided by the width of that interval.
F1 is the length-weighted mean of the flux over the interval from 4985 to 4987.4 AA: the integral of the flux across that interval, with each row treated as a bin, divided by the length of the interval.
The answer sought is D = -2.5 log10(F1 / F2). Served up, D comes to -0.08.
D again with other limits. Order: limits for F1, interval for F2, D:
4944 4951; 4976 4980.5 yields -0.07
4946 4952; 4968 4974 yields -0.02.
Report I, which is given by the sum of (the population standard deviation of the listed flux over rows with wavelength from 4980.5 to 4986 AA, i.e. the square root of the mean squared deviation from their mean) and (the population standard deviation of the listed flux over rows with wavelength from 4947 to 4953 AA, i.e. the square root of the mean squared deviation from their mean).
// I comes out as 6.1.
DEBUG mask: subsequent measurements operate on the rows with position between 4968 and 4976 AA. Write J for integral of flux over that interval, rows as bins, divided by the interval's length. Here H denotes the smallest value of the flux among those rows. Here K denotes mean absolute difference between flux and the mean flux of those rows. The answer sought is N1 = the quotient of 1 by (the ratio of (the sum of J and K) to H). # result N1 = 0.926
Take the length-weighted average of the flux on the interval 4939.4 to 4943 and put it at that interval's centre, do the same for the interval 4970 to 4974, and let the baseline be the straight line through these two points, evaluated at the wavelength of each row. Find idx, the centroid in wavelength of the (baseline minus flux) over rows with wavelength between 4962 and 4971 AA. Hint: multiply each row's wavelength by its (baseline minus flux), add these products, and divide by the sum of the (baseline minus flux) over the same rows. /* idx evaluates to 4965.9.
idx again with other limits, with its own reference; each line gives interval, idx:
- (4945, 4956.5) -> 4948.5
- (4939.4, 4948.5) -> 4946.3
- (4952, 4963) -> 4961.1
